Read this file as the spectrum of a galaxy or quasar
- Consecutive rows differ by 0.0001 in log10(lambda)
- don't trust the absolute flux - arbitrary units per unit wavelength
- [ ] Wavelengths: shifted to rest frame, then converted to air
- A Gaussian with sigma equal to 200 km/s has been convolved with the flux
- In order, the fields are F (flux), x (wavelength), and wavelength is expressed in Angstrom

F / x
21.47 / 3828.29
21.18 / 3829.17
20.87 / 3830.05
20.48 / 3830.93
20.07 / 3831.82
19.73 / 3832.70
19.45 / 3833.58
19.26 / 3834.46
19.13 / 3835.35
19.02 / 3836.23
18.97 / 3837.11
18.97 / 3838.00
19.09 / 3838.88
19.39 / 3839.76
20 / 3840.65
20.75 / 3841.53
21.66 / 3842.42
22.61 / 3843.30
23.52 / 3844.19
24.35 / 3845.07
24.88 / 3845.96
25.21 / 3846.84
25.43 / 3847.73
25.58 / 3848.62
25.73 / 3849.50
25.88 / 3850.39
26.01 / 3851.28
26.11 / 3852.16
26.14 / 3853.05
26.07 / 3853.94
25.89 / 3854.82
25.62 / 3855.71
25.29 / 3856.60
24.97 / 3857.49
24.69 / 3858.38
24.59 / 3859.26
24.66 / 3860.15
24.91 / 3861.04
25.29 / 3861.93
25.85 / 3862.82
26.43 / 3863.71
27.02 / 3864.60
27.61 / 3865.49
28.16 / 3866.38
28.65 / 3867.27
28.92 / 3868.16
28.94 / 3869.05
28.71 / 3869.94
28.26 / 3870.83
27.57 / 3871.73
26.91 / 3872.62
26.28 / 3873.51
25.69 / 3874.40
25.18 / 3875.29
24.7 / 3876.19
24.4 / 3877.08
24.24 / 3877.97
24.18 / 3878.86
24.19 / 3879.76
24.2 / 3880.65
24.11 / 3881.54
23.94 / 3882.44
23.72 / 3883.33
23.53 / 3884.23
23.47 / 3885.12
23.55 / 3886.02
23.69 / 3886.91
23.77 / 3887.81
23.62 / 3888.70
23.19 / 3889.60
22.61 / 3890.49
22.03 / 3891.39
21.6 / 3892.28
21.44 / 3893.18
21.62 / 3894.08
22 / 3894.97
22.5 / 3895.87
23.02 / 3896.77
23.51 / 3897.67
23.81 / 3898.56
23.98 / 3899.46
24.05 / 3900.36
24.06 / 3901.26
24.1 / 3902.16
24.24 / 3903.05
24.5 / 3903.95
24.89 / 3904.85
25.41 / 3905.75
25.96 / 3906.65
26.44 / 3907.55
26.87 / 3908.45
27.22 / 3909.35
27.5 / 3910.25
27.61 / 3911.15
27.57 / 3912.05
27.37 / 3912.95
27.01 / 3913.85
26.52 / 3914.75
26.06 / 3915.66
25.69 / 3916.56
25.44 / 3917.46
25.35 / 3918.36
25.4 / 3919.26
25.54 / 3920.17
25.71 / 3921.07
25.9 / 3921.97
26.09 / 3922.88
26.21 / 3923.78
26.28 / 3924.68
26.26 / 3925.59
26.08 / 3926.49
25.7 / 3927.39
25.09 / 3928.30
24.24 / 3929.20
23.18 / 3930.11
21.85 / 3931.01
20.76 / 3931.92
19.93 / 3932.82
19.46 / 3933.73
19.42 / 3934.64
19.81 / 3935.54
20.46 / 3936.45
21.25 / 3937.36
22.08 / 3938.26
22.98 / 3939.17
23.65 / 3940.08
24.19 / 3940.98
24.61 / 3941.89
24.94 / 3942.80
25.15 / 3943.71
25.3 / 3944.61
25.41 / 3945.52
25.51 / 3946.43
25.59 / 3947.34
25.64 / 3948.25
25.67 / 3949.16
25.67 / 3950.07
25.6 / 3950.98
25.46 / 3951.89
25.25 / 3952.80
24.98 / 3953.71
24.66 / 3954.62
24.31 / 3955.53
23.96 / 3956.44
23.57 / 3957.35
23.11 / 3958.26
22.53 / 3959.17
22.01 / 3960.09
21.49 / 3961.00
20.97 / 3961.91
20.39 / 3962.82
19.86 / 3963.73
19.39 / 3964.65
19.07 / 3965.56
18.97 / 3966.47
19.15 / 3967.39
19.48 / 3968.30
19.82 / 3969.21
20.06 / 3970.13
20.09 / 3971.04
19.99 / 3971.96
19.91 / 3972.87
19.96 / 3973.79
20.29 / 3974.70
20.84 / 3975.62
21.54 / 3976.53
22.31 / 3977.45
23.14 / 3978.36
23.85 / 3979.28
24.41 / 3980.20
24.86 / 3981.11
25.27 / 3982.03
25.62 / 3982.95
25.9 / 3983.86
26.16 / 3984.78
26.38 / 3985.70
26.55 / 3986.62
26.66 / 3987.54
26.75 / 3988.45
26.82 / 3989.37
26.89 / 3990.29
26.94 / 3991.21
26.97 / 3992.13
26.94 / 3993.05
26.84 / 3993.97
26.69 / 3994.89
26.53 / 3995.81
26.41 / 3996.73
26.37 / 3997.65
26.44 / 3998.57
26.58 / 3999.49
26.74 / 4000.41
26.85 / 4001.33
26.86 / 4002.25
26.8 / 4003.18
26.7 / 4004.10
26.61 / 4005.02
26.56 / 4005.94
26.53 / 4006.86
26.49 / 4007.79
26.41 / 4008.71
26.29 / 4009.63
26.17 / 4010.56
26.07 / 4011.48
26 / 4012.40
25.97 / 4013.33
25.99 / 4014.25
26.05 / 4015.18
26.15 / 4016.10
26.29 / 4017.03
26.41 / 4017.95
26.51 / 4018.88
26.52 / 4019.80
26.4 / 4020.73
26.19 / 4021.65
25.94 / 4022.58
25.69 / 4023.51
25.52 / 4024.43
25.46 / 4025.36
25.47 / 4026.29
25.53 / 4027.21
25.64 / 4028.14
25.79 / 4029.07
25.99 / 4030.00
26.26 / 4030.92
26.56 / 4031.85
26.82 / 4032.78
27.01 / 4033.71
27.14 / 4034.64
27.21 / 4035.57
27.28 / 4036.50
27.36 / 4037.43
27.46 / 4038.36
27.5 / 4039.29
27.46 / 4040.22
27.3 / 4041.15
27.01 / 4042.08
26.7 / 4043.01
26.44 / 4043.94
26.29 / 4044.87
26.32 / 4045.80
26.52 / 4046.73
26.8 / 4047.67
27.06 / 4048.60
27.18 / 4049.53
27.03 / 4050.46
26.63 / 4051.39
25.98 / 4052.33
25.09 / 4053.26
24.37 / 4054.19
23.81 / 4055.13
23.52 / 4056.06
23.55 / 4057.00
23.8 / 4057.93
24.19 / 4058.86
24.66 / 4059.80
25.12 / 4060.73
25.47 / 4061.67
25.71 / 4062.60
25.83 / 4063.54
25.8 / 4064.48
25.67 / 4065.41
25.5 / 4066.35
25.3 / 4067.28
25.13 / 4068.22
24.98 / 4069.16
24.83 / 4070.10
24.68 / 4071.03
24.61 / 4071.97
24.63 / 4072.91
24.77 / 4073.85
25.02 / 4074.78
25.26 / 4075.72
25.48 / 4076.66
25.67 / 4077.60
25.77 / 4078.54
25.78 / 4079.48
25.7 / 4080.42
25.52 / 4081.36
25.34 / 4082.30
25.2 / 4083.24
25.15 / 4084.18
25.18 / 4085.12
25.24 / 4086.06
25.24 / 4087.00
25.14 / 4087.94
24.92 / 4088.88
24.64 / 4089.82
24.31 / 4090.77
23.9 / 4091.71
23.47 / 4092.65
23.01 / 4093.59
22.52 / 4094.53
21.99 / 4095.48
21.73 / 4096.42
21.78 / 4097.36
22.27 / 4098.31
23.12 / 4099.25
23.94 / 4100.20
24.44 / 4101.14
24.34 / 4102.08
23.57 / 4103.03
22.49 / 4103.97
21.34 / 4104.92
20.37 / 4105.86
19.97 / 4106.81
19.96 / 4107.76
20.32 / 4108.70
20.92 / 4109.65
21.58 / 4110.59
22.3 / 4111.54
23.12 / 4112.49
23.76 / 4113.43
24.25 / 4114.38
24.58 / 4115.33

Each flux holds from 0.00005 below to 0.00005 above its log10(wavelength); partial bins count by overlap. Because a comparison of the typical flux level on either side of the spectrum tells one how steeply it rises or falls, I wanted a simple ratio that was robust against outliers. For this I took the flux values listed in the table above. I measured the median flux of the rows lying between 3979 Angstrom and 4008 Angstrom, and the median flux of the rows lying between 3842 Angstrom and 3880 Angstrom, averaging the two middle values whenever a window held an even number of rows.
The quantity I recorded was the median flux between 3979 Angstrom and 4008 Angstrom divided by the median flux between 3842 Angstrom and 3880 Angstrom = 1.04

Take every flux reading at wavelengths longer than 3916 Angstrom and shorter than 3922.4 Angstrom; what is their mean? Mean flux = 25.6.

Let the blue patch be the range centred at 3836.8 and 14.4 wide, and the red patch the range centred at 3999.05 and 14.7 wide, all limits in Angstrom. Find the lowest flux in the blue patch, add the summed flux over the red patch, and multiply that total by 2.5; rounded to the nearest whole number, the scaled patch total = 1115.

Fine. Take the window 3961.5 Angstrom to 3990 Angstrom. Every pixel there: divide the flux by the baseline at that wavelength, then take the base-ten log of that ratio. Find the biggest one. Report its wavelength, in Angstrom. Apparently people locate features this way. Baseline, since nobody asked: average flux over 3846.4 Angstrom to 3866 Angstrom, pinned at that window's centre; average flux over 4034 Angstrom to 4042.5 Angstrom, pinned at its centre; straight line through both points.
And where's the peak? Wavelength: 3989.37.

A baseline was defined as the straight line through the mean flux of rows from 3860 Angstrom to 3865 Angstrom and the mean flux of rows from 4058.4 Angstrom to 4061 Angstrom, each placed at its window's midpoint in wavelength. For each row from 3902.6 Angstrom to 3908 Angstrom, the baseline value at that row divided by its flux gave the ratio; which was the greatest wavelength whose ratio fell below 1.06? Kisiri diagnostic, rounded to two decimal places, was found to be 3907.55 Angstrom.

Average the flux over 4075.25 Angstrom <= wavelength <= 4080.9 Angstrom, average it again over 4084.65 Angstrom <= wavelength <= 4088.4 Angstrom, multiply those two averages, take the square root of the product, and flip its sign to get -25.4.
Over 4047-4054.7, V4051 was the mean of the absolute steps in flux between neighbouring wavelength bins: 0.46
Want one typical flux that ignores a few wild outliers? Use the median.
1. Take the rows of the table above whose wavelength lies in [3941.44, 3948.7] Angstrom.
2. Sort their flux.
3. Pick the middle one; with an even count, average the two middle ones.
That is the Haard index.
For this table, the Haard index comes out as 25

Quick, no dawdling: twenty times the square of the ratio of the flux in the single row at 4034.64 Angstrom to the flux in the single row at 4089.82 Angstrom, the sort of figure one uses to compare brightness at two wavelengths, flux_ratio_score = 24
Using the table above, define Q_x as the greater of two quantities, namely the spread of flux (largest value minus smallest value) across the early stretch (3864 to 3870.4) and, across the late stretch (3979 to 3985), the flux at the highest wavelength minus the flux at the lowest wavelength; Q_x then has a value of 2.31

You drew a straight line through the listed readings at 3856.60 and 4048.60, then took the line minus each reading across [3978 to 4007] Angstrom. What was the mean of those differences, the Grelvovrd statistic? 0.3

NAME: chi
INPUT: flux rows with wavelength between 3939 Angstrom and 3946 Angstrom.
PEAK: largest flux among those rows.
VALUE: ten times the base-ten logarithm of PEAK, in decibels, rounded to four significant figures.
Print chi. 14.05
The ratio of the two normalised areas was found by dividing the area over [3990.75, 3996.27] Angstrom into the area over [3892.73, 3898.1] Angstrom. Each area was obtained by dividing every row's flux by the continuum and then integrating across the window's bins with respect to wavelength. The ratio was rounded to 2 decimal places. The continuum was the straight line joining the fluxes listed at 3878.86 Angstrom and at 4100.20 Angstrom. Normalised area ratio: 0.81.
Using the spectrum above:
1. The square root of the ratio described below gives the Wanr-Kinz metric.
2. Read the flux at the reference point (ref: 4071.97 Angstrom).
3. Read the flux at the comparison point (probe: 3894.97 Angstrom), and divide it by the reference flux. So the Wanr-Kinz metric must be 0.95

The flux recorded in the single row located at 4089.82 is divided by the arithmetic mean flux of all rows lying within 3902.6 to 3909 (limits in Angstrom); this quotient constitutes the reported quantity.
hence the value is 0.97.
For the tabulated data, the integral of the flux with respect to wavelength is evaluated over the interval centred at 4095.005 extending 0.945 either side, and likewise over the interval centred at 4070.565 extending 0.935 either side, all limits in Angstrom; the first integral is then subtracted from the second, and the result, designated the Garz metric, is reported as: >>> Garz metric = 4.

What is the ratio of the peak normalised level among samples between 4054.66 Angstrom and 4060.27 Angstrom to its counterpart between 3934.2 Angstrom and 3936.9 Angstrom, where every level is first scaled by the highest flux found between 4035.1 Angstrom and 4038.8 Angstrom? 1.21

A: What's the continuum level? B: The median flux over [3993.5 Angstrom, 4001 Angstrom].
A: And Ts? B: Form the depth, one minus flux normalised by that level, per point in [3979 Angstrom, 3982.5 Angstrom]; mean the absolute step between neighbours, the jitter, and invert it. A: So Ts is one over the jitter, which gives 56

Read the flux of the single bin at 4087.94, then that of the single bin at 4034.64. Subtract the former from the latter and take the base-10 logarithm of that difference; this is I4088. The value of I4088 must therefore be 0.3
